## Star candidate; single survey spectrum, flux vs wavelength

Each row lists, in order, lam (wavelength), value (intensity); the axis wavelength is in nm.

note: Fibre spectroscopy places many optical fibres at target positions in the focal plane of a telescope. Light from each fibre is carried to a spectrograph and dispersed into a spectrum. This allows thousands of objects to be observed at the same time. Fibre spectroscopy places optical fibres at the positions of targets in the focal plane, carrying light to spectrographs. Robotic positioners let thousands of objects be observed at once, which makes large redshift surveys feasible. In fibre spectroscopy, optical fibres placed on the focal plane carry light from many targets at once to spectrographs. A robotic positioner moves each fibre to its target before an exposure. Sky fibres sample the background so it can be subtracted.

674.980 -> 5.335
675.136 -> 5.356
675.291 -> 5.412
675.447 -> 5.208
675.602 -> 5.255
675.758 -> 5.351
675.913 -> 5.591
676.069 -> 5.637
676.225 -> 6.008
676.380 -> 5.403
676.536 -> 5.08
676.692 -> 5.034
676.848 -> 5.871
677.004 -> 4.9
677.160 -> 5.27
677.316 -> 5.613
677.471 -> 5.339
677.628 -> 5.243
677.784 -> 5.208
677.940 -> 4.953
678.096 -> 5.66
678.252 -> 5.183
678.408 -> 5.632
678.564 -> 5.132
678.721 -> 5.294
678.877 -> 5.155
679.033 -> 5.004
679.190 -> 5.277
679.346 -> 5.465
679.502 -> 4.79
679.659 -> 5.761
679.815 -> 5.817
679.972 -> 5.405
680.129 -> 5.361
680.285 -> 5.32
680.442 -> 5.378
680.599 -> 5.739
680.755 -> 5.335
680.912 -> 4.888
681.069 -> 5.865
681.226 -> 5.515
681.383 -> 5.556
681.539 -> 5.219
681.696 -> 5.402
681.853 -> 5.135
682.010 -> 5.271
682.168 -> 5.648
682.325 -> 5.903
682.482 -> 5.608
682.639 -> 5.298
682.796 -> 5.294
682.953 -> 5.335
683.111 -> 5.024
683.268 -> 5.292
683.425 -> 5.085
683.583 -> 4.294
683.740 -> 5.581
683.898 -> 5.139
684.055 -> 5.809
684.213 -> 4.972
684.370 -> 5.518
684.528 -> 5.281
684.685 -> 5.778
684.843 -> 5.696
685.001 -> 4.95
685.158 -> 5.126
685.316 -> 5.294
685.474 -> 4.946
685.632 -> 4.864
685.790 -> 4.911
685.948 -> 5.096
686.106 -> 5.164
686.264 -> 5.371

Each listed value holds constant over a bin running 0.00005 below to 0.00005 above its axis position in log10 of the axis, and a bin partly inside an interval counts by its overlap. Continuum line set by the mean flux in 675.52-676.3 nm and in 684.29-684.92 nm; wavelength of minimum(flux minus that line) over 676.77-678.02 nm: 677.004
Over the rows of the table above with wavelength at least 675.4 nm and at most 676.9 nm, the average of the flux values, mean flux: 5.44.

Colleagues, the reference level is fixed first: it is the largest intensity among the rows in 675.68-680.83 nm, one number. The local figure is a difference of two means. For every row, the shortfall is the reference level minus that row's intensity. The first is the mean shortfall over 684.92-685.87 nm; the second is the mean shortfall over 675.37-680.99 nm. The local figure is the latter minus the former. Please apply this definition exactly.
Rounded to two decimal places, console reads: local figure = -0.33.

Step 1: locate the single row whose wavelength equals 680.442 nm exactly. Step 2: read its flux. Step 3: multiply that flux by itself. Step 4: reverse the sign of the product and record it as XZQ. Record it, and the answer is -28.9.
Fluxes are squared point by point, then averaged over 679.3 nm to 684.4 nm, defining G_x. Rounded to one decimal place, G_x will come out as 28.9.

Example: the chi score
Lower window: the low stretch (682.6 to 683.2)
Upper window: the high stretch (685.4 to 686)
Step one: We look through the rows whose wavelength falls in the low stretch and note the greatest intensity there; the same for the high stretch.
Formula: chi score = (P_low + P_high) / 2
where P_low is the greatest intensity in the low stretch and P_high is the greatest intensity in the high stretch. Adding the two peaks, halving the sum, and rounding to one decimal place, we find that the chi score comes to 5.2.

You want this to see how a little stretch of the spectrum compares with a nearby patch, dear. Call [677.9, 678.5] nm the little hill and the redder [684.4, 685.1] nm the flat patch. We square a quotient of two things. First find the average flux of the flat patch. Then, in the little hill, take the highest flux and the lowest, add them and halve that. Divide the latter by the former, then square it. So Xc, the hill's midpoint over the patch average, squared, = 0.96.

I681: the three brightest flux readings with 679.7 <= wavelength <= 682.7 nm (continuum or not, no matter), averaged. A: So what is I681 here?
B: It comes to 5.86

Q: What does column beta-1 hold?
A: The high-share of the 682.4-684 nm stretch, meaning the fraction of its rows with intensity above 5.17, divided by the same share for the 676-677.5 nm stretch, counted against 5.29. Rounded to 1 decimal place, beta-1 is 1.0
